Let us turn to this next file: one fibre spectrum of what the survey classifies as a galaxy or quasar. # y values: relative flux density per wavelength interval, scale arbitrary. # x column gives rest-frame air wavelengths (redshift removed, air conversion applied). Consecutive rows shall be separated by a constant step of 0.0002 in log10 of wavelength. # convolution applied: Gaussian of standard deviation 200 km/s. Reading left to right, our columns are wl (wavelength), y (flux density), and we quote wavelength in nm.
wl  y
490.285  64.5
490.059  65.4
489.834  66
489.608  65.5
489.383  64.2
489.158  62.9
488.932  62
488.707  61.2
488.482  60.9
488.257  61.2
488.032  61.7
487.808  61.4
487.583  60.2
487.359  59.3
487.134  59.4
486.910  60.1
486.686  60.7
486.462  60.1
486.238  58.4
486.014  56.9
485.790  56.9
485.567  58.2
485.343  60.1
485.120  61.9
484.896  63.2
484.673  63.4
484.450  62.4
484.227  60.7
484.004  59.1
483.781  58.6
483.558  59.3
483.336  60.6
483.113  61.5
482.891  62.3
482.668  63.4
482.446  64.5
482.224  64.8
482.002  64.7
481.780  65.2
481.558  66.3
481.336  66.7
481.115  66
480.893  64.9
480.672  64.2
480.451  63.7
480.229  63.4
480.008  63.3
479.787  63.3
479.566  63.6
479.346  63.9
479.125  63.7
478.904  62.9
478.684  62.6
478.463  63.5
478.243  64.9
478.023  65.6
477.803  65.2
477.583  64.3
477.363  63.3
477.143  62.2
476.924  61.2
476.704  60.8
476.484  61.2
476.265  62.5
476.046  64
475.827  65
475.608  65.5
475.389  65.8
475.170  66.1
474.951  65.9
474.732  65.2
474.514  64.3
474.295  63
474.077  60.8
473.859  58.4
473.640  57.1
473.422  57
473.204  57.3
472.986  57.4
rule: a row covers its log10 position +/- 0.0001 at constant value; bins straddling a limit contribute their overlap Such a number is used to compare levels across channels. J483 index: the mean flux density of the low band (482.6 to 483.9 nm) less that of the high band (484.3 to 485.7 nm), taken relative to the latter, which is -0.01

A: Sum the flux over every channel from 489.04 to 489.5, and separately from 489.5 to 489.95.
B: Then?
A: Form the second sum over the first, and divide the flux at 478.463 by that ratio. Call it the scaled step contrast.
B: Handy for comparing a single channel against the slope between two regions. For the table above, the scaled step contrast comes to 61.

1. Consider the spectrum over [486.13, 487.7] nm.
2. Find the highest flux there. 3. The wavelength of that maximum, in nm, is 486.686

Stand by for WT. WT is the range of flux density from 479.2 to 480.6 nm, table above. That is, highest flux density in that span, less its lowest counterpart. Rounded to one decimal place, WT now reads 0.6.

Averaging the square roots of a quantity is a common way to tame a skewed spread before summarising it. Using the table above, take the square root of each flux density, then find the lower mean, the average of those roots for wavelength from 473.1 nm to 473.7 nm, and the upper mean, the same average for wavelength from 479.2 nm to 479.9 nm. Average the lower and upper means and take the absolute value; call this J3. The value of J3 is 7.77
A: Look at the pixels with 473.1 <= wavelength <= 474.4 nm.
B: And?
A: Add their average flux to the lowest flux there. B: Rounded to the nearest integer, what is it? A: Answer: 116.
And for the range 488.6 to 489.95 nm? 125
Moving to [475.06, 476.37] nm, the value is 127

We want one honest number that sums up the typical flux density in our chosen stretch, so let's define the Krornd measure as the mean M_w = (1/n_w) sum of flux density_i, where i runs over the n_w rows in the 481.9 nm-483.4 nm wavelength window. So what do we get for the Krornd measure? 63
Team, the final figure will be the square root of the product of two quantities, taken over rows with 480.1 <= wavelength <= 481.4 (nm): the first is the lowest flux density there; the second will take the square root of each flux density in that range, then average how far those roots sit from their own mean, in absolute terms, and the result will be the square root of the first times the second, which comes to 2.03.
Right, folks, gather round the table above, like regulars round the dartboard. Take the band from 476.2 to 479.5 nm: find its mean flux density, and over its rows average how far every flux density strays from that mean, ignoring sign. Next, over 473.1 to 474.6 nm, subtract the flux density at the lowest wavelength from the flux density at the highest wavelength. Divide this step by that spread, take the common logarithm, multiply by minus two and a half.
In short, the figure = -1.9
